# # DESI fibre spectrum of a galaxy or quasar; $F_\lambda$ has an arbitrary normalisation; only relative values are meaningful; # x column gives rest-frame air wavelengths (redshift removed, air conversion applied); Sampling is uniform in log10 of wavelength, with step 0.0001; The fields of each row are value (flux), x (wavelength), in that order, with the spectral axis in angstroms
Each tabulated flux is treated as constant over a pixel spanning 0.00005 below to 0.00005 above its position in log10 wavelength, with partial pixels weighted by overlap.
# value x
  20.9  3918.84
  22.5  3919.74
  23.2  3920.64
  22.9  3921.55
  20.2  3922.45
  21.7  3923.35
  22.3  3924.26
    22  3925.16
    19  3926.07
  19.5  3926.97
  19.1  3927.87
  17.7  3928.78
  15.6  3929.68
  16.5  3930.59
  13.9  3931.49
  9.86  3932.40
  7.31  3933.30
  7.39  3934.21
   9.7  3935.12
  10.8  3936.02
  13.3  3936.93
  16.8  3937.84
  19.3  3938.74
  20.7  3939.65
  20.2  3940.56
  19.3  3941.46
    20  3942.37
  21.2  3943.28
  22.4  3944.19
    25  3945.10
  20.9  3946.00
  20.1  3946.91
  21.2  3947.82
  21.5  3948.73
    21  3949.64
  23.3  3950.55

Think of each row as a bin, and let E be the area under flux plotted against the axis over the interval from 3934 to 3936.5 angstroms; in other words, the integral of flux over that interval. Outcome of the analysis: 24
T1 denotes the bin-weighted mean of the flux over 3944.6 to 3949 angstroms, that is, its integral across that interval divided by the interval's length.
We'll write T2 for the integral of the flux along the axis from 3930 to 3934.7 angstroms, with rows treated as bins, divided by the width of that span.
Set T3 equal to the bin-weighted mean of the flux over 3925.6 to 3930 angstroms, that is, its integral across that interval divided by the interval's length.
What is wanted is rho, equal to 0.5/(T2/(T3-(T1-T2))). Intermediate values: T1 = 22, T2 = 11.1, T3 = 18.3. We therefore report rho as 0.3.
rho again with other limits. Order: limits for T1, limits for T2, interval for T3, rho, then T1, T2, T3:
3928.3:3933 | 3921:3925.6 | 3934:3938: 0.4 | 14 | 21.8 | 11.5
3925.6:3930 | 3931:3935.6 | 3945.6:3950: 0.6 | 18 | 9.7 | 20.9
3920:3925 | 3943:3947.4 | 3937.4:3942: 0.4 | 22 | 22.0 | 19.3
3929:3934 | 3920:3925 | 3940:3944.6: 0.7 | 13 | 22.1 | 20.6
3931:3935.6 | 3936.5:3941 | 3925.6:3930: 0.7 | 10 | 18.1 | 18.3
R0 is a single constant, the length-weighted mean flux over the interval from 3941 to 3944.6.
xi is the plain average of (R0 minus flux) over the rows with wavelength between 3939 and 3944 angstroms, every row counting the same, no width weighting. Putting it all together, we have 0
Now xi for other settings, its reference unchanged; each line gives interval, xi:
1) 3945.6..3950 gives 0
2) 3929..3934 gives 8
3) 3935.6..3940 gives 5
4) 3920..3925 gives -1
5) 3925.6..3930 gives 3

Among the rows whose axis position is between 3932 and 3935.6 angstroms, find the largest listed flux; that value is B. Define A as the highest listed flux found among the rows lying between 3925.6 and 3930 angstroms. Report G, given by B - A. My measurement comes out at -10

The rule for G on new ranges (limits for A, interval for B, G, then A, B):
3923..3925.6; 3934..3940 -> -2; 22.3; 20.7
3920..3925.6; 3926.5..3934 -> -4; 23.2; 19.5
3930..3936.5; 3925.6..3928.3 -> 3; 16.5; 19.5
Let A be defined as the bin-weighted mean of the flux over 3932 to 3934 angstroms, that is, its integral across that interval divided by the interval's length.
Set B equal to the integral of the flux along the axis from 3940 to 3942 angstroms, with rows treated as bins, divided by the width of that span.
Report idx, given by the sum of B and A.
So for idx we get 28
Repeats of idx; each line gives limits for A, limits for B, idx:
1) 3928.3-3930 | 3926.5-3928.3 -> 36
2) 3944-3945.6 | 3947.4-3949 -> 45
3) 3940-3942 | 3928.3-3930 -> 37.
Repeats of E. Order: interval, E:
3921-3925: 87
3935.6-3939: 50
